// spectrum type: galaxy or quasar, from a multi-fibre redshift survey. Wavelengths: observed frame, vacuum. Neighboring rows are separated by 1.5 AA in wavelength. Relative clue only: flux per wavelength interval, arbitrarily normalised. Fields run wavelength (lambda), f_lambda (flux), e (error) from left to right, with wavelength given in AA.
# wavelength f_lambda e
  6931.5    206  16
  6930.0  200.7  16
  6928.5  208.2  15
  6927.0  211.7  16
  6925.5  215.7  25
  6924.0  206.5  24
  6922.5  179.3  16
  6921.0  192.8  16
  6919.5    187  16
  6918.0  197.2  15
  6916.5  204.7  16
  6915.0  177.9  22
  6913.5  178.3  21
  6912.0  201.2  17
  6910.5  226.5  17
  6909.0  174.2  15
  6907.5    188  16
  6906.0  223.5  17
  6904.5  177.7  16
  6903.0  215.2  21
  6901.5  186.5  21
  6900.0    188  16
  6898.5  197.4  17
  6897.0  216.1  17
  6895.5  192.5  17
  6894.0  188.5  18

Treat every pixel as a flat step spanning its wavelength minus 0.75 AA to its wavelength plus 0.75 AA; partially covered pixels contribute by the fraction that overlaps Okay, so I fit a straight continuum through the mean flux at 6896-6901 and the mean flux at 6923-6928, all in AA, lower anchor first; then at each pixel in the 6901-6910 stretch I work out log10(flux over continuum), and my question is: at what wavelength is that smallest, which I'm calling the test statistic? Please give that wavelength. 6909.0 AA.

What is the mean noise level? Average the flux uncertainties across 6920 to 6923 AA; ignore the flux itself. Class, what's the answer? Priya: 16.0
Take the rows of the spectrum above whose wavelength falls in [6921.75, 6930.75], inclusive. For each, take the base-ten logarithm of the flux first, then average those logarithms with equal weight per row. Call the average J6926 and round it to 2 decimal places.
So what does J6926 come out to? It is 2.31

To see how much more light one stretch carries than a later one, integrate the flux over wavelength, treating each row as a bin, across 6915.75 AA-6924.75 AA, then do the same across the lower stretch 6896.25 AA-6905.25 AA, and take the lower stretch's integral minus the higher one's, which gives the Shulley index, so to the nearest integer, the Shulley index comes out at 20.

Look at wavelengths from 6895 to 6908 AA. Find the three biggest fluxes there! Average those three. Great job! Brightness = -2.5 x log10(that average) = -5.85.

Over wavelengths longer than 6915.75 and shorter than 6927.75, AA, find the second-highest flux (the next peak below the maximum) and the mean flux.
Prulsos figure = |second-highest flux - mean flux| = 12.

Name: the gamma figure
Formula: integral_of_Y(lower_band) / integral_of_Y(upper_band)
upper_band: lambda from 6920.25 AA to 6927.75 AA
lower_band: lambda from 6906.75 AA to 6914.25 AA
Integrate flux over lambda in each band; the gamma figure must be 0.96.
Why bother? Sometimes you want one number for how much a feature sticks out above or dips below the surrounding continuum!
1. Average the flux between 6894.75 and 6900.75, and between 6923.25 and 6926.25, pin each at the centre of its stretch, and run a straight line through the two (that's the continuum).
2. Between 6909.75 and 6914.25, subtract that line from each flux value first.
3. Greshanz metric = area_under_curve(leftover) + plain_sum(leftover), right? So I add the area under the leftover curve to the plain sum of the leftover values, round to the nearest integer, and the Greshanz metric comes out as -24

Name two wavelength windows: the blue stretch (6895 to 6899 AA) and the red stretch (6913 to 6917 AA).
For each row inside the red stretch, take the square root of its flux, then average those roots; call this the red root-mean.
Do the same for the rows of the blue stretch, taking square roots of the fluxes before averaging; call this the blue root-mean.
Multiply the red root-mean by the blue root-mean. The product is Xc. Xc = 194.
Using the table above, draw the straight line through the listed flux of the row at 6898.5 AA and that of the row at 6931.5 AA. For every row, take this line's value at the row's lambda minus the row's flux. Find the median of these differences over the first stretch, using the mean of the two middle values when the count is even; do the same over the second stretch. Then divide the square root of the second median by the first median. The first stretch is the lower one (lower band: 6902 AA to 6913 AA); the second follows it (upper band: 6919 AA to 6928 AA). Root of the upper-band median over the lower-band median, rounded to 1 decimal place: -7.1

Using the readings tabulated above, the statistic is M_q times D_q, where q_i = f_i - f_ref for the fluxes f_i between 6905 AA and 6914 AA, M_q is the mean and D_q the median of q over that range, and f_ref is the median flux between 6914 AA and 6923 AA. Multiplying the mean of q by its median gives 41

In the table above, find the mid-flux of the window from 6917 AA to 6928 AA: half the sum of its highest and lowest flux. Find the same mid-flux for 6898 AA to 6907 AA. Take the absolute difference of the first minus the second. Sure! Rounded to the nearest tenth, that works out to 3.1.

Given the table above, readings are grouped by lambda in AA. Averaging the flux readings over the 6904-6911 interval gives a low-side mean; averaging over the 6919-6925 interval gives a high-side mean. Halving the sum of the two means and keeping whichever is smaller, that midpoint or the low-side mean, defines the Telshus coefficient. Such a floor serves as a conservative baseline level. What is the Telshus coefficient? 195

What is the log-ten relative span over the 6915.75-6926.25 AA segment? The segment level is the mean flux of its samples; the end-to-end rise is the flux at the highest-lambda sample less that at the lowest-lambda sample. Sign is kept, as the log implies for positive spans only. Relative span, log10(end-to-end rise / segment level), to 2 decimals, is -1.25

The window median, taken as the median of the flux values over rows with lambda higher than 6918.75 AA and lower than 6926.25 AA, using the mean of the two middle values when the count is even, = 193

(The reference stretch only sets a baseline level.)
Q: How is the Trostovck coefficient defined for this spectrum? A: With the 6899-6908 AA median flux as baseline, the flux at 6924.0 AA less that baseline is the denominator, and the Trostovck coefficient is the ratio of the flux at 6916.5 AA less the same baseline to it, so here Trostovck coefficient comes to 0.90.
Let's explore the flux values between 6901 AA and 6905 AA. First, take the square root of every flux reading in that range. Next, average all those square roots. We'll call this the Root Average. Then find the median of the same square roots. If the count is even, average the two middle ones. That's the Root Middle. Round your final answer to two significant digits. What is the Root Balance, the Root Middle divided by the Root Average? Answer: 0.98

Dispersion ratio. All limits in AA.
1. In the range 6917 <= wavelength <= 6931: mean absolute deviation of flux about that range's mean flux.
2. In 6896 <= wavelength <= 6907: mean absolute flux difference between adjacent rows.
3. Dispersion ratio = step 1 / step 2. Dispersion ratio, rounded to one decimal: 0.4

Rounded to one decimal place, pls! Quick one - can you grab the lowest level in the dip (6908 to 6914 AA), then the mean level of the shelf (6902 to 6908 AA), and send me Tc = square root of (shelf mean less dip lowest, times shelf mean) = 73.5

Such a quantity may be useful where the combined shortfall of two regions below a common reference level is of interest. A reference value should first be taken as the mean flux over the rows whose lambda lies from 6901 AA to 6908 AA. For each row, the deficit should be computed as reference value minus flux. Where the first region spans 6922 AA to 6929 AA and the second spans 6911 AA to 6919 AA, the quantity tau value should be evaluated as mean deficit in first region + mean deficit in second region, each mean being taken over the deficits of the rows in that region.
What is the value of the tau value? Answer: 0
